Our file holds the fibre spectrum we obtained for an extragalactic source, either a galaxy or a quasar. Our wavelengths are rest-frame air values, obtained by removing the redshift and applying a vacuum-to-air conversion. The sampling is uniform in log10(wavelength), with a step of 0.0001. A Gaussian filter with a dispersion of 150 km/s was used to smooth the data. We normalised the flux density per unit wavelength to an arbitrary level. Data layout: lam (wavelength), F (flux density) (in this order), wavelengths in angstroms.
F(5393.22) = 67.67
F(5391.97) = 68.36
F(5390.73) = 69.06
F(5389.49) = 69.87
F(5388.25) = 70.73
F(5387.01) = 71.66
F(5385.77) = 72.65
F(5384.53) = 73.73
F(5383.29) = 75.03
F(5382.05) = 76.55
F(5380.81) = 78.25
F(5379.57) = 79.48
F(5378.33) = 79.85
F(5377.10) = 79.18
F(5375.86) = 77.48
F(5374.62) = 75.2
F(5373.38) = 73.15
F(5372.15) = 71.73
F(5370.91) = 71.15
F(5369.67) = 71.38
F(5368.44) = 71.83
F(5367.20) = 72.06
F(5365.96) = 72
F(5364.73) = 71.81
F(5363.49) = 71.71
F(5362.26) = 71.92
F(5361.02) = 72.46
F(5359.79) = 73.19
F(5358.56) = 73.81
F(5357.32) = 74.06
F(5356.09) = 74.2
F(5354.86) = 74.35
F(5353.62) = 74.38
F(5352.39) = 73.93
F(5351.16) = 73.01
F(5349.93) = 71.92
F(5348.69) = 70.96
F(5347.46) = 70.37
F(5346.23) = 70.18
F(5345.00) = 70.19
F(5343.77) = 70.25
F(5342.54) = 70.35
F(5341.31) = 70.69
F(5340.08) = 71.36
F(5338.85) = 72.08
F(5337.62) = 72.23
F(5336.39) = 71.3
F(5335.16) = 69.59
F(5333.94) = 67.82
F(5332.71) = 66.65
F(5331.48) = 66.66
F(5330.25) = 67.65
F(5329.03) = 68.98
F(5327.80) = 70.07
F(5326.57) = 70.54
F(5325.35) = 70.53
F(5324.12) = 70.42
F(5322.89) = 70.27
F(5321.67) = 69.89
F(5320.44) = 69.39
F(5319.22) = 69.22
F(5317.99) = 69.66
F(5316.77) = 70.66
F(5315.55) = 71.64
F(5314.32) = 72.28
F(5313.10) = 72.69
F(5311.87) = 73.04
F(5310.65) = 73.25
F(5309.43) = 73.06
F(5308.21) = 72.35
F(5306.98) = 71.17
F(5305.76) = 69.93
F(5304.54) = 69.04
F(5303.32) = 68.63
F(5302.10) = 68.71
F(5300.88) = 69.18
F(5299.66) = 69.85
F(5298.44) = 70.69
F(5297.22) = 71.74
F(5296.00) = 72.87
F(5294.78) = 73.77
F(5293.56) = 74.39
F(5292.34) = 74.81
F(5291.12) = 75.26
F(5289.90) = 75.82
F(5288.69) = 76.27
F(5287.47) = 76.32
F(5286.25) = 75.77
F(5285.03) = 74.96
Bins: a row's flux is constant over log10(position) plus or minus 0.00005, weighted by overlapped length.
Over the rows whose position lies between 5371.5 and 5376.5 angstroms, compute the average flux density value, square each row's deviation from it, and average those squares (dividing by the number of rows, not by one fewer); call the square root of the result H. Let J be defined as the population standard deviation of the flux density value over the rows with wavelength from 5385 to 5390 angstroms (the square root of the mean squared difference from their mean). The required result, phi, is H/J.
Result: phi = 2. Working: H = 2.2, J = 1.04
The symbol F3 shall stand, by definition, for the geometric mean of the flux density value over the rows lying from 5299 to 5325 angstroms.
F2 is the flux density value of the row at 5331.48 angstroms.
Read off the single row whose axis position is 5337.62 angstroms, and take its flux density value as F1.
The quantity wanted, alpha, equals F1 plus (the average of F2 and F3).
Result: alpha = 141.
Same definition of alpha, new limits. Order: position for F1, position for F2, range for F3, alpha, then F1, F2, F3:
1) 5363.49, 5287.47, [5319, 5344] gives 145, 71.71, 76.32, 69.8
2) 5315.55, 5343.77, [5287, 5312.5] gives 143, 71.64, 70.25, 72.3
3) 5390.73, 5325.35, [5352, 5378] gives 141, 69.06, 70.53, 73.4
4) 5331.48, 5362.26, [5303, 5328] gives 138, 66.66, 71.92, 70.8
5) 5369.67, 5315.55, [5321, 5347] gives 142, 71.38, 71.64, 69.9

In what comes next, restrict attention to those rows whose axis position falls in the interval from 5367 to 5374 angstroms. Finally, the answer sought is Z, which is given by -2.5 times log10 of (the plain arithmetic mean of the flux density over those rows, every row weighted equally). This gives -4.64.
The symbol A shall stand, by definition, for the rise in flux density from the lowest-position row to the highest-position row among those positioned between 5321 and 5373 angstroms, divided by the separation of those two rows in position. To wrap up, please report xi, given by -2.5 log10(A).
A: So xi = 3.6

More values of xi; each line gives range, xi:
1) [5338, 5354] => 2.0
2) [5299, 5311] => 1.3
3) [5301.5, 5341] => 2.9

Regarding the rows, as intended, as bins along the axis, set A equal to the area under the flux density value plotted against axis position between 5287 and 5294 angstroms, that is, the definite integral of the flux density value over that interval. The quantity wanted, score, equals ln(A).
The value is 6.3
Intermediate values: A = 528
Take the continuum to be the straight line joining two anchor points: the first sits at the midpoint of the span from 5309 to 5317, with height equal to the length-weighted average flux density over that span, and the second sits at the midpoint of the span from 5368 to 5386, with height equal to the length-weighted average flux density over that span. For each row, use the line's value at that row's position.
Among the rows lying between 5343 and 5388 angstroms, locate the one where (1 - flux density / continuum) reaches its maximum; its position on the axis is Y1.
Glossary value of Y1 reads 5387.01 angstroms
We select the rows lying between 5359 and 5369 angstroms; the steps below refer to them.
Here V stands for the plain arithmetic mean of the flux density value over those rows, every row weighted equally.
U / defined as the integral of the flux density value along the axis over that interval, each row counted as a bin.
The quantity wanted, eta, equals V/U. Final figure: 0.100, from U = 722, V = 72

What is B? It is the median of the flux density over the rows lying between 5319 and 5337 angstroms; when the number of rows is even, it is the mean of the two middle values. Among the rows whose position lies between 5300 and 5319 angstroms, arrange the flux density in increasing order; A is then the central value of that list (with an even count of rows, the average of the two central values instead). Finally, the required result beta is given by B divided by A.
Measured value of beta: 0.98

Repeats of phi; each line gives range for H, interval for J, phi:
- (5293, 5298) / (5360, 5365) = 3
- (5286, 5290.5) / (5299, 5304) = 1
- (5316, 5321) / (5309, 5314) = 3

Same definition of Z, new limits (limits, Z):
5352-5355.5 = -4.68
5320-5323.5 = -4.61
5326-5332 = -4.59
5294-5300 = -4.64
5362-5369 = -4.64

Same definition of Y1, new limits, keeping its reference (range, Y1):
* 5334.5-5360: 5335.16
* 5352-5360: 5359.79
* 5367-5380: 5370.91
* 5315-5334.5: 5332.71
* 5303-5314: 5303.32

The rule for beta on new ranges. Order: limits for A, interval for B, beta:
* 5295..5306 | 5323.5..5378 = 1.03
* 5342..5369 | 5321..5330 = 0.98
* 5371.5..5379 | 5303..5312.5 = 0.94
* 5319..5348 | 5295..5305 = 0.99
